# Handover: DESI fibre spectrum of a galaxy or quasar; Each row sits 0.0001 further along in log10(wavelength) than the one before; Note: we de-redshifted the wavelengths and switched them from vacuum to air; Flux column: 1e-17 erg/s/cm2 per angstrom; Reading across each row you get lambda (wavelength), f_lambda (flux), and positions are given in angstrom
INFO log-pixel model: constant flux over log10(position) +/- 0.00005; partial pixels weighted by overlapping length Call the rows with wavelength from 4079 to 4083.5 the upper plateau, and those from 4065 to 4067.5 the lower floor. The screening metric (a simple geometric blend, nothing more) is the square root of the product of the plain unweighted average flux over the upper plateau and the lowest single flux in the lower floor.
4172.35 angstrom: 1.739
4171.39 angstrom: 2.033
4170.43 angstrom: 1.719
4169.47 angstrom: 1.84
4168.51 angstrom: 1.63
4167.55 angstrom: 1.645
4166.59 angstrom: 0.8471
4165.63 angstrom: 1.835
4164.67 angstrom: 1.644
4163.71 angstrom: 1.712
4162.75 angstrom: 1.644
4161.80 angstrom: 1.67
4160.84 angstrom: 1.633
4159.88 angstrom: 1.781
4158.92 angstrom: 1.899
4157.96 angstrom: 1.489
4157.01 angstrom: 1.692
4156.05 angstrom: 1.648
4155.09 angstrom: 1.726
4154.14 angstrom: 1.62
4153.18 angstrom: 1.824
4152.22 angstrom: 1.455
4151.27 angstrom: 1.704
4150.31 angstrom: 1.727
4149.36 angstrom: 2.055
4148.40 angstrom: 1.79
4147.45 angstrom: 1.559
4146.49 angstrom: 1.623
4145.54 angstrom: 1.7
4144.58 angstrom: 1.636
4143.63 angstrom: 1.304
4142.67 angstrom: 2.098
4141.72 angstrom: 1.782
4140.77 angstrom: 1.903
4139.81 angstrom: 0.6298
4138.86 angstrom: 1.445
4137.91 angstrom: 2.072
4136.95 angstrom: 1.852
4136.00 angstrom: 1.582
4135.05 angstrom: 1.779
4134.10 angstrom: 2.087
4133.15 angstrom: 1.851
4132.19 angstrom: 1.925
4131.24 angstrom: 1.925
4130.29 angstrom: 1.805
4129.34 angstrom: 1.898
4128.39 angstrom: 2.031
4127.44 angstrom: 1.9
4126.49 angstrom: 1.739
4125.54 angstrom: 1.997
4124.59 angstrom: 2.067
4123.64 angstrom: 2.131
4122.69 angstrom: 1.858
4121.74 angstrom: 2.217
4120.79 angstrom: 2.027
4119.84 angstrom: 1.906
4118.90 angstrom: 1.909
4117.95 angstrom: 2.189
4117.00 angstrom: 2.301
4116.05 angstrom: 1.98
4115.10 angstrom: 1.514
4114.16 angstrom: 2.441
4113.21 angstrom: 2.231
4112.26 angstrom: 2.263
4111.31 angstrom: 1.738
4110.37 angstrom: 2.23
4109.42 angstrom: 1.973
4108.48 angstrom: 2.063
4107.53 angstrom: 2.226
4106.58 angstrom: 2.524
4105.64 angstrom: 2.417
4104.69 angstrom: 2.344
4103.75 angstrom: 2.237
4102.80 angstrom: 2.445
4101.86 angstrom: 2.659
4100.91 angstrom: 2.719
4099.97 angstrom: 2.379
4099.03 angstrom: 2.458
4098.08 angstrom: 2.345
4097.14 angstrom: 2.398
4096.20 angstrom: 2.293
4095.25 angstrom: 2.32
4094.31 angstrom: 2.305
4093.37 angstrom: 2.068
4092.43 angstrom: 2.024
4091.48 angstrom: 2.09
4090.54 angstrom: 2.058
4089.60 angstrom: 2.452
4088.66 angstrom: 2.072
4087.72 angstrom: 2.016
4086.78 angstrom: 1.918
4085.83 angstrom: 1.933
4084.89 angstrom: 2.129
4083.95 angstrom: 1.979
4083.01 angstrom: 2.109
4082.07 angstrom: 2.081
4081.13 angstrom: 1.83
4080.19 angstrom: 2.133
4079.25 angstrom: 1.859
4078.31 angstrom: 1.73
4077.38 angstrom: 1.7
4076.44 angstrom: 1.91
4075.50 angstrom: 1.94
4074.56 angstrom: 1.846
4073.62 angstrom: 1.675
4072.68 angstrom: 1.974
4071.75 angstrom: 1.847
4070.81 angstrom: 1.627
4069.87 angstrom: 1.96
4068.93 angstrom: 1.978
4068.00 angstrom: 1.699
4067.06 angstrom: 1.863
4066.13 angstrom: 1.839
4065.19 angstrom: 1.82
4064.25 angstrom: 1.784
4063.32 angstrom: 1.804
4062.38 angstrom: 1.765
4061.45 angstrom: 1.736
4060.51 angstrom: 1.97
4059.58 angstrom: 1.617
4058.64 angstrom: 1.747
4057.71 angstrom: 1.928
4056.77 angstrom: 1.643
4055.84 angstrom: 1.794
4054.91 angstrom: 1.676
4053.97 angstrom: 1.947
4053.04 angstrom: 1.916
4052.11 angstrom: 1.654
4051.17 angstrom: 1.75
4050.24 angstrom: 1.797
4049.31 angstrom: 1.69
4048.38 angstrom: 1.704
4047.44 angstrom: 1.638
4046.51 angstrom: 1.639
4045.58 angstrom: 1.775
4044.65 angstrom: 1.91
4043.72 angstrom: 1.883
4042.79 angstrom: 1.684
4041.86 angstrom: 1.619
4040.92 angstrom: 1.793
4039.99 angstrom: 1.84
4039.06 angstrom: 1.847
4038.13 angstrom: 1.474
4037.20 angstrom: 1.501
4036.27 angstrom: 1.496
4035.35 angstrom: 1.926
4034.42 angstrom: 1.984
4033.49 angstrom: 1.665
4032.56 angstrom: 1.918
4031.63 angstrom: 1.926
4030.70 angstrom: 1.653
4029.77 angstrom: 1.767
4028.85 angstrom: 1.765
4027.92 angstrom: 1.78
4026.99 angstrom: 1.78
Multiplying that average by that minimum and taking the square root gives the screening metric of 1.91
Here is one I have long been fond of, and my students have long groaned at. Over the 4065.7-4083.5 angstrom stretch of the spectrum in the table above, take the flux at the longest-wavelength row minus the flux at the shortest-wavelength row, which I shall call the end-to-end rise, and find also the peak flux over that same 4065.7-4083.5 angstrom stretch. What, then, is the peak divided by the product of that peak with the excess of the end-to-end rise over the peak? -0.537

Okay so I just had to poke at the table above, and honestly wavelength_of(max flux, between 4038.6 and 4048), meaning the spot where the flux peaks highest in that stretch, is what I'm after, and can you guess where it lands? 4044.65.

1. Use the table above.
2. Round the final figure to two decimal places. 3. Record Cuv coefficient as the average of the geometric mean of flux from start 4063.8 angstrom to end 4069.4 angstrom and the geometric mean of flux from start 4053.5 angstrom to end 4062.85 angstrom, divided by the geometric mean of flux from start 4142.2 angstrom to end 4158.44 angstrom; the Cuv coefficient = 1.08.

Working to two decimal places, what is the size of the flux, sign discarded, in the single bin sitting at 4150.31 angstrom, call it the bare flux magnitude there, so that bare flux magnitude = 1.73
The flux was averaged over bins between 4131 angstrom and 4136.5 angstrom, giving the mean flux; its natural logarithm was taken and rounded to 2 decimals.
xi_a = 0.62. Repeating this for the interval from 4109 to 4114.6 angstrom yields 0.76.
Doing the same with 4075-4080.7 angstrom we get 0.63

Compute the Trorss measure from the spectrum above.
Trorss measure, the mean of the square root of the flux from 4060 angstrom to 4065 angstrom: 1.346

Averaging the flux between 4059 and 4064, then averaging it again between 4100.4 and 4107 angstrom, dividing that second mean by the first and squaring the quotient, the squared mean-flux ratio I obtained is 1.94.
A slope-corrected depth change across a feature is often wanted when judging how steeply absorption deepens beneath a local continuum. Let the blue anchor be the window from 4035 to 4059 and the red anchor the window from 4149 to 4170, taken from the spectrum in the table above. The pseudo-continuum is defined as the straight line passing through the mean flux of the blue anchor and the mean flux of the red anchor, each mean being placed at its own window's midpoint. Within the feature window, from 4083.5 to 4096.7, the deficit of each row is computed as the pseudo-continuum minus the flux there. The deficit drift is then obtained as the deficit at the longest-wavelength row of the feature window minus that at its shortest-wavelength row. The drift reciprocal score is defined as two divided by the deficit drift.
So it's -6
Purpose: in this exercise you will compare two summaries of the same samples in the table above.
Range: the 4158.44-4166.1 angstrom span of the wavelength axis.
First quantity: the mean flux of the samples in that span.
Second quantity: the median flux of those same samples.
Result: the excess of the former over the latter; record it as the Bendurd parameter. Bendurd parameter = 0.036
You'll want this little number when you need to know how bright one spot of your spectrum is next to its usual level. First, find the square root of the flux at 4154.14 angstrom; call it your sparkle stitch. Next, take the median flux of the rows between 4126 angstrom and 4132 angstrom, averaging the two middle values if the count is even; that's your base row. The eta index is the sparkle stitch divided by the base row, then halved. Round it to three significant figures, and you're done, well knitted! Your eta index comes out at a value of 0.335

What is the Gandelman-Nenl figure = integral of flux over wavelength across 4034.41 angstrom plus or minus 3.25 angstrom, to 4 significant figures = 11.53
